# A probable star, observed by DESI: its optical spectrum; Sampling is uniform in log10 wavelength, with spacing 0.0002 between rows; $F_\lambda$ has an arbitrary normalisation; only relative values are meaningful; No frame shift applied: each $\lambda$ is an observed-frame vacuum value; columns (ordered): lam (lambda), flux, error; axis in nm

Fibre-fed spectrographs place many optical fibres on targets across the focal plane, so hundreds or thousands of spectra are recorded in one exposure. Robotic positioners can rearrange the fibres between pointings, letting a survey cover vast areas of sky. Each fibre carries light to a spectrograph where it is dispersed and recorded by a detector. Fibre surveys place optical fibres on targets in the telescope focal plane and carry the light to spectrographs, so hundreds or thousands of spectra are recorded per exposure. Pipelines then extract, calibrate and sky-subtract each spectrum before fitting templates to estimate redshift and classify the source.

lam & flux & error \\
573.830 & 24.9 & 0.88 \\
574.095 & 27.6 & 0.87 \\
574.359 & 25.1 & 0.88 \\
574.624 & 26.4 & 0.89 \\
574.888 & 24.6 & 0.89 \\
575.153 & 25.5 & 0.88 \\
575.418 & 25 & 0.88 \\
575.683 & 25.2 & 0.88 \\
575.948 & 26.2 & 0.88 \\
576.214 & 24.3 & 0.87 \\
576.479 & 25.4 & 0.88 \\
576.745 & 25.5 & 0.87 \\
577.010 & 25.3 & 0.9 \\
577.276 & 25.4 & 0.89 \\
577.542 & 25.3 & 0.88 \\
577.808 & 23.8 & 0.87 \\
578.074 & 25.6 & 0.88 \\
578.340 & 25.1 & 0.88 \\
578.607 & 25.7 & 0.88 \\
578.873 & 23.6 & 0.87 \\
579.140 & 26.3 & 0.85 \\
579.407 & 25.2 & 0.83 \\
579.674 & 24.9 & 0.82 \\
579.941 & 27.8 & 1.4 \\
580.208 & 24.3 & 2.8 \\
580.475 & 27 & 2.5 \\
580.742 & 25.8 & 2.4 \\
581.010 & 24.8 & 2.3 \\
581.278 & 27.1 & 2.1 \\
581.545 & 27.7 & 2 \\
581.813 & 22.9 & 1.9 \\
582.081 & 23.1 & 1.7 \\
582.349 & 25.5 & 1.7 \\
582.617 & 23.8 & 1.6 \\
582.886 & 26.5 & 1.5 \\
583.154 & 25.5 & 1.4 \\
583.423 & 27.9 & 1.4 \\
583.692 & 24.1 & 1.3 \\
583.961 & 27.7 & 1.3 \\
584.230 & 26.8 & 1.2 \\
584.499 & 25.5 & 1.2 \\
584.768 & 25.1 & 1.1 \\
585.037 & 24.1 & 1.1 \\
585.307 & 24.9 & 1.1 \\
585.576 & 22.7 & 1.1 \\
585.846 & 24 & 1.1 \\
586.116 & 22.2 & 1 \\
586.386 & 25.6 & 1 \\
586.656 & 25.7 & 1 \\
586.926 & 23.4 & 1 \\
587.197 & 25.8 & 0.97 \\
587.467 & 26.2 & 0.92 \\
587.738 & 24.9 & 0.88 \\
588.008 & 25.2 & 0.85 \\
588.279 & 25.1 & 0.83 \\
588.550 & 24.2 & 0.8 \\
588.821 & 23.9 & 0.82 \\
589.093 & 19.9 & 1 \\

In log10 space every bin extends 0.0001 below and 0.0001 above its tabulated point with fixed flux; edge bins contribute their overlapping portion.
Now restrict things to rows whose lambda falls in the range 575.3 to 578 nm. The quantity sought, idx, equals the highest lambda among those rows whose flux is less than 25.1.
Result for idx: 577.808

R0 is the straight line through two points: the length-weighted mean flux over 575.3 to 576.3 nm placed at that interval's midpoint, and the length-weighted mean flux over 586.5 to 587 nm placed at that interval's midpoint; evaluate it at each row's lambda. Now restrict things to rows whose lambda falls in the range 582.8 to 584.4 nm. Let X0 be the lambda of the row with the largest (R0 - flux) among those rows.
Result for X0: 583.692 nm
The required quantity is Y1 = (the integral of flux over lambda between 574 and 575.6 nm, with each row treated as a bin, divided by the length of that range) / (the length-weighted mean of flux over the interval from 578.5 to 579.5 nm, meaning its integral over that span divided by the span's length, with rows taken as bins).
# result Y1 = 1.02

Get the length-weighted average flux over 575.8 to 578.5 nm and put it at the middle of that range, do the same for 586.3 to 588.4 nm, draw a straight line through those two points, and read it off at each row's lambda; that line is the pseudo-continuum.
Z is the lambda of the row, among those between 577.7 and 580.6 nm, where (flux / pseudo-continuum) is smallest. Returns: 578.873 nm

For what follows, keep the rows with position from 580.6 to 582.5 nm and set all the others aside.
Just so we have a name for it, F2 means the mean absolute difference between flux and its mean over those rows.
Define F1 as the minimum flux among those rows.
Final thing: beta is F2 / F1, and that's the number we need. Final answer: 0.063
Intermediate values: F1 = 22.9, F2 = 1.4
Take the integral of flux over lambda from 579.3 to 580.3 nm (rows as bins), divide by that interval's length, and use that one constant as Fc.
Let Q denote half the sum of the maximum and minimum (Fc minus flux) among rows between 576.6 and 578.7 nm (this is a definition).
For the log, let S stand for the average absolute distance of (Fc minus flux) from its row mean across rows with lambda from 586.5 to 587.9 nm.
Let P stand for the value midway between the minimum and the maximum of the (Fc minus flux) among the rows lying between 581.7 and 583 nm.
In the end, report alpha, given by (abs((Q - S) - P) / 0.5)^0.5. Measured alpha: 1.33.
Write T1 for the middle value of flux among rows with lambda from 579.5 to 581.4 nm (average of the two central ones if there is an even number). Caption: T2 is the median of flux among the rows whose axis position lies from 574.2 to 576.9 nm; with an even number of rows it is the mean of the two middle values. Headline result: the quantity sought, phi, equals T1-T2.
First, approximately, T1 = 25.80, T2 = 25.3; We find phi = 0.5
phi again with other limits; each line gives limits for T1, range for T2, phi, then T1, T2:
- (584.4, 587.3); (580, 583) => -0.6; 24.90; 25.5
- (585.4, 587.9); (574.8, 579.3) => -0.4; 24.90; 25.3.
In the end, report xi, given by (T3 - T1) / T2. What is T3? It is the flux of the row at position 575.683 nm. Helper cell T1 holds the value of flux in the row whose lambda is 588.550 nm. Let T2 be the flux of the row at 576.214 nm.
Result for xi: 0.041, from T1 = 24.2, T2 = 24.3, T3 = 25.2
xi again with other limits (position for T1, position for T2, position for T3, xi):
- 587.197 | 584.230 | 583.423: 0.078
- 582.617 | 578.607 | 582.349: 0.066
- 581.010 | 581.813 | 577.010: 0.022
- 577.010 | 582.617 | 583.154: 0.008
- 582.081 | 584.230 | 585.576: -0.015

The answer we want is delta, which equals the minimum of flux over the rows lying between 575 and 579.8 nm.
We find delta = 23.6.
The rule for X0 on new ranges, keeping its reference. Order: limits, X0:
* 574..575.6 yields 574.888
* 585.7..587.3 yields 586.116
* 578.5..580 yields 578.873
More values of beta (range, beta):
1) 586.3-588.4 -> 0.025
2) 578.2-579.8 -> 0.025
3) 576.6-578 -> 0.021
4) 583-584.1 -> 0.062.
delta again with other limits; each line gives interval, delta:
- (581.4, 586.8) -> 22.2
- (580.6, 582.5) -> 22.9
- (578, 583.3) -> 22.9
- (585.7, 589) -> 22.2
